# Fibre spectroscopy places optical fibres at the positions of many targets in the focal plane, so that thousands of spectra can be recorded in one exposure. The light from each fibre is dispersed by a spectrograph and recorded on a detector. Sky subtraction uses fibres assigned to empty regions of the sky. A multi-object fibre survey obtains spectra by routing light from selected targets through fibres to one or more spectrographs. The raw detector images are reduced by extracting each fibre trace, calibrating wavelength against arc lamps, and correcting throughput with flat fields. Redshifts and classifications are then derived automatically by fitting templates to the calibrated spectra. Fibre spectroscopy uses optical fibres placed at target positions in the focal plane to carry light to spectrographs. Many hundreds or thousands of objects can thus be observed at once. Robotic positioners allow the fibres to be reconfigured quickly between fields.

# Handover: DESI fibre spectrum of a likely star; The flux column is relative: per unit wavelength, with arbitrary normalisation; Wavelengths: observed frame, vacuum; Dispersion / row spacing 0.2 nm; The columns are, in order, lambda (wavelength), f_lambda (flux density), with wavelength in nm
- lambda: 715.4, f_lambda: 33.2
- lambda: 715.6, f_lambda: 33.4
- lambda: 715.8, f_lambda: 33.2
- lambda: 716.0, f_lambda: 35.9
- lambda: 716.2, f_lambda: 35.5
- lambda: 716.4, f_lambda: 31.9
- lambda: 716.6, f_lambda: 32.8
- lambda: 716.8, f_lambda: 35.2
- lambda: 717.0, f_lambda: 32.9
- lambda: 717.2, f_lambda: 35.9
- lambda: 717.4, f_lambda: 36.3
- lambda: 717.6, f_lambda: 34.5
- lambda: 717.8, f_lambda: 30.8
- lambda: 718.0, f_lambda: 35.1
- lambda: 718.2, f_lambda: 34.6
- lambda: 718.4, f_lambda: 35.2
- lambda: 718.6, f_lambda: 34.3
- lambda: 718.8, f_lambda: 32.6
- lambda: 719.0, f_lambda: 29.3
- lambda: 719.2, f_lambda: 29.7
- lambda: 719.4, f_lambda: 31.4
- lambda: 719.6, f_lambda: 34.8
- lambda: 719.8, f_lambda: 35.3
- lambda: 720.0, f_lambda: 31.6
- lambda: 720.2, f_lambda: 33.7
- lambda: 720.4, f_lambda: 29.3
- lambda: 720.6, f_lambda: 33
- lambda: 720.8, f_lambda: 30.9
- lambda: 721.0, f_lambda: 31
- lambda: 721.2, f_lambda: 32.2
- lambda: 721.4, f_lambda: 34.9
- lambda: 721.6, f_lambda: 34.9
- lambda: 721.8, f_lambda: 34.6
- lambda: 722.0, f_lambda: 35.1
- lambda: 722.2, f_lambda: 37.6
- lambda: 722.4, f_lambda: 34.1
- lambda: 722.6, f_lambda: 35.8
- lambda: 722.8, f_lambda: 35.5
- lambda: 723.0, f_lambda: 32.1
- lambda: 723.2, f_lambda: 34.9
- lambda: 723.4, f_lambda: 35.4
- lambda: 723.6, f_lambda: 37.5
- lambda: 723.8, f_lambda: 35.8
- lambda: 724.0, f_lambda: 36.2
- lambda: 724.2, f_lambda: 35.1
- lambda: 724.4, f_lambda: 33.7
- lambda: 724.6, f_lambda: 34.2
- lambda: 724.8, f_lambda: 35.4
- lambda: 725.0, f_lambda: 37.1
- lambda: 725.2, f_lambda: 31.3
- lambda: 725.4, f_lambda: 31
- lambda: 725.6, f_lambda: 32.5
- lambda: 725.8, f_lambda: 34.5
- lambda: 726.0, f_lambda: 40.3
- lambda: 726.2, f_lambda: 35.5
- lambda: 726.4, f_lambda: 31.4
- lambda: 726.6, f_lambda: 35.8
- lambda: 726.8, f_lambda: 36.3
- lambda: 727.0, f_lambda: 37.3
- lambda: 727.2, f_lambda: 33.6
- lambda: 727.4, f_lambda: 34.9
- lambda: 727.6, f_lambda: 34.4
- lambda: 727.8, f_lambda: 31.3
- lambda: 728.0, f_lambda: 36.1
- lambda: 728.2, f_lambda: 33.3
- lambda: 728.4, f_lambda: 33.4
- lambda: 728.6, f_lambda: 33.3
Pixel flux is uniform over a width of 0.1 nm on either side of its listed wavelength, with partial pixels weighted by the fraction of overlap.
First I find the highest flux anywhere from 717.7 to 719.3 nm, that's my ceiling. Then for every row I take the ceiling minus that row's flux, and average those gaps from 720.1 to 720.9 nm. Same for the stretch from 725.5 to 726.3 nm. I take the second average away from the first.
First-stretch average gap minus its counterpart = 4.0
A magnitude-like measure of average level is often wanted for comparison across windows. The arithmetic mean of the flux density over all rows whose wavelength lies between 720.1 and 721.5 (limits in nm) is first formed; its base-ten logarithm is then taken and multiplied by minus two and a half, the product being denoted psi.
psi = -3.77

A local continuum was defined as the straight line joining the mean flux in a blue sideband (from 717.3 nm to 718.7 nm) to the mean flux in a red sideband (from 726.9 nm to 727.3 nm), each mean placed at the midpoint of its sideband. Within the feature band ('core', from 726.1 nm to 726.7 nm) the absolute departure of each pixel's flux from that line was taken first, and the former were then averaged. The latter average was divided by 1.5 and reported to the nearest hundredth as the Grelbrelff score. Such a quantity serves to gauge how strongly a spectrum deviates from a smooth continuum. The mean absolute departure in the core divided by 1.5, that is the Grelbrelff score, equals 1.01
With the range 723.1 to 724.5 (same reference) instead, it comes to 0.59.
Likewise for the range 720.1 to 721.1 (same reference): 2.08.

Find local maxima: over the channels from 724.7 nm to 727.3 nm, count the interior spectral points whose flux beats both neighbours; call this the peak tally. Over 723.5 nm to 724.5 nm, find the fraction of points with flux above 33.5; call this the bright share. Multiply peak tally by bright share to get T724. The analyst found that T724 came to 3.00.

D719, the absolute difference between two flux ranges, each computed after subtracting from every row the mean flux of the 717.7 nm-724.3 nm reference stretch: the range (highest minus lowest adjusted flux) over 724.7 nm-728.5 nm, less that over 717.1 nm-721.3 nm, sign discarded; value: 2.3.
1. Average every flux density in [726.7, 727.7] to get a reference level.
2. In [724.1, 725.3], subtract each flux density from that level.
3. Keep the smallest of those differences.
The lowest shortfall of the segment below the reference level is -1.8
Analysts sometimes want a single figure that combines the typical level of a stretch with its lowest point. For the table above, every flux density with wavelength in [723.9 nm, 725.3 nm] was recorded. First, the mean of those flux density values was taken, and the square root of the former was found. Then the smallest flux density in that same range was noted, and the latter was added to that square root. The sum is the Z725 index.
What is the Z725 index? 37.2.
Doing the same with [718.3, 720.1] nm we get 35.0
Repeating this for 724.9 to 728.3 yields 36.9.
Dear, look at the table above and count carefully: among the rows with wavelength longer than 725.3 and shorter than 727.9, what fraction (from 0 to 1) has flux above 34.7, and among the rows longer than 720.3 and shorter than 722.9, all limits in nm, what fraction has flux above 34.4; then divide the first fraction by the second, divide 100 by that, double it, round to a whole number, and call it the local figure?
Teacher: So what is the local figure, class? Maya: 233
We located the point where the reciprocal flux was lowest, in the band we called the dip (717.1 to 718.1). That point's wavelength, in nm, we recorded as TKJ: 717.4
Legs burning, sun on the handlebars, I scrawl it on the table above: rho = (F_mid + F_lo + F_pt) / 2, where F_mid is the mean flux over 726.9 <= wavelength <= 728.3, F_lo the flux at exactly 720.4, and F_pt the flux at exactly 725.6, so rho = 48.1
